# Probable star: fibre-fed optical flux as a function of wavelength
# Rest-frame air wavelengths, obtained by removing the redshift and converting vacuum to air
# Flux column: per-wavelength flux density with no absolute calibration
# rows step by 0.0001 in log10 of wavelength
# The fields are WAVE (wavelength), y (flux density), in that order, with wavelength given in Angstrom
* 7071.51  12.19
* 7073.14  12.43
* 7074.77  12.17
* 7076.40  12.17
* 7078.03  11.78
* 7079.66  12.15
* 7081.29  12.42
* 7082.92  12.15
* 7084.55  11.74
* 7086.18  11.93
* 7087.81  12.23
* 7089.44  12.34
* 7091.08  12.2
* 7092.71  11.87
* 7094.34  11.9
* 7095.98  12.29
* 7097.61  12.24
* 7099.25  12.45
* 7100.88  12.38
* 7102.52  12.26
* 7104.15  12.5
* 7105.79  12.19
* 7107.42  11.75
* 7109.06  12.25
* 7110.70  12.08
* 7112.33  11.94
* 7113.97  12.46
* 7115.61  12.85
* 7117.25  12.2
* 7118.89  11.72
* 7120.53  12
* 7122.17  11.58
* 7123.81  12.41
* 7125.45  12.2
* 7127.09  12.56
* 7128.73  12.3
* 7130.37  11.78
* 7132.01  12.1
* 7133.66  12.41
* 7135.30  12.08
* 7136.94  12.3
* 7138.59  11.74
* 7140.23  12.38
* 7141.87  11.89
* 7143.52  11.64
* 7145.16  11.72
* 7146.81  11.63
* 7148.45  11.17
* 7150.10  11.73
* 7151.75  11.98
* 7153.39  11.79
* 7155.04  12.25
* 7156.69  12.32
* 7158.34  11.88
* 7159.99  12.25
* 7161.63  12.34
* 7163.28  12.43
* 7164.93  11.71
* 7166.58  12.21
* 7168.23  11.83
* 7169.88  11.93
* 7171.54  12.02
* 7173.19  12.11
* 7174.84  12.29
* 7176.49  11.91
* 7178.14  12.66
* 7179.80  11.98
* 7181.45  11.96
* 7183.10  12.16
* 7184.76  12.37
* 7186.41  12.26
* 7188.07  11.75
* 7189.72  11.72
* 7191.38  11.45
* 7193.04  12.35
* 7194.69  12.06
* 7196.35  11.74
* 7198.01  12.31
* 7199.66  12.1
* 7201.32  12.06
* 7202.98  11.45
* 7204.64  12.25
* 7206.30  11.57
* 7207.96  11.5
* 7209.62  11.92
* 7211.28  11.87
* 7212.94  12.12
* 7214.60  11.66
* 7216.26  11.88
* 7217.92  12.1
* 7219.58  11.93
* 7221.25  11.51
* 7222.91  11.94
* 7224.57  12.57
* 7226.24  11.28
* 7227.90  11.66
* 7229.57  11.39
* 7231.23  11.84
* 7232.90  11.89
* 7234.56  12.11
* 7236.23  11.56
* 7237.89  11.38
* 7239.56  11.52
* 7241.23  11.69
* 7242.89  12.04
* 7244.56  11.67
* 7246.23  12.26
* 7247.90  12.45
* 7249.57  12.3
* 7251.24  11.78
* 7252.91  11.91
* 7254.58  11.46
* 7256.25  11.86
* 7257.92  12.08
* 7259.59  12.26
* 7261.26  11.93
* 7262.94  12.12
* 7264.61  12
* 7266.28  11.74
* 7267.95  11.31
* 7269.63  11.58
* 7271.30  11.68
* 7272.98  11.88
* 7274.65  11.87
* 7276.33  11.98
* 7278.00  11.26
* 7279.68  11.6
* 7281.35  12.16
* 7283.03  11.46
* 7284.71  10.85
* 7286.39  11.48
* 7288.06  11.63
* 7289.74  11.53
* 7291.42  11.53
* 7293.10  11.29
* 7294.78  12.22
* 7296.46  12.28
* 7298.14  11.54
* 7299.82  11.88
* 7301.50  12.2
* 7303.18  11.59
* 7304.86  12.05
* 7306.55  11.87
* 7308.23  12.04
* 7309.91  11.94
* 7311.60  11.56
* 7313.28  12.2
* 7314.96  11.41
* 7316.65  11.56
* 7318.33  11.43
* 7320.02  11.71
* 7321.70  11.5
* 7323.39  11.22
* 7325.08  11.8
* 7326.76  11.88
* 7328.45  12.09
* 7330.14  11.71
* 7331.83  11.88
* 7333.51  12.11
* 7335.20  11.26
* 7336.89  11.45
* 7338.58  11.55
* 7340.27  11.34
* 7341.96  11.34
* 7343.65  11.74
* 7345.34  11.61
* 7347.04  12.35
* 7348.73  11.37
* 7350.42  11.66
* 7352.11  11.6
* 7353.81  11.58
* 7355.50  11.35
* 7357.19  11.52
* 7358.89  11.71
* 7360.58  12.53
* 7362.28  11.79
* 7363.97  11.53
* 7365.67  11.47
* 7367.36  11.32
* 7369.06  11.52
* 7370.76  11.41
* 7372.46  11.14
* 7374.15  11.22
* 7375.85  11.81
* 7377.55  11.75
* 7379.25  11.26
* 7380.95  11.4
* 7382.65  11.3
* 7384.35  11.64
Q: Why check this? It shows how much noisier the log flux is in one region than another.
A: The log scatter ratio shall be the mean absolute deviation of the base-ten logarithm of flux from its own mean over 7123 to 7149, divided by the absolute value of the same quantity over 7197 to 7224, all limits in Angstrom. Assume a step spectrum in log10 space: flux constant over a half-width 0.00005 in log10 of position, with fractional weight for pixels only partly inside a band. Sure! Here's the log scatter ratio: 1.4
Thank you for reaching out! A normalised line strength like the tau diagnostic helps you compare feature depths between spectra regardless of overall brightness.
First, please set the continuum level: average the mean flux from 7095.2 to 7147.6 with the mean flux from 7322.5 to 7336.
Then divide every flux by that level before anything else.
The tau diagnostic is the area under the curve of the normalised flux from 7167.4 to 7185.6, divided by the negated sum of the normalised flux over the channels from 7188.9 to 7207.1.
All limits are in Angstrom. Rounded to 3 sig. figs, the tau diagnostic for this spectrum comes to -1.68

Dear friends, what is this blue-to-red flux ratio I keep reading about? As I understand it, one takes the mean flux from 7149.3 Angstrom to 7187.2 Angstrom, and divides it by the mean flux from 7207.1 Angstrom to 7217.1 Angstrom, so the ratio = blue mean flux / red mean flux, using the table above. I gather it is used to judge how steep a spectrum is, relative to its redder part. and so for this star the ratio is 1.02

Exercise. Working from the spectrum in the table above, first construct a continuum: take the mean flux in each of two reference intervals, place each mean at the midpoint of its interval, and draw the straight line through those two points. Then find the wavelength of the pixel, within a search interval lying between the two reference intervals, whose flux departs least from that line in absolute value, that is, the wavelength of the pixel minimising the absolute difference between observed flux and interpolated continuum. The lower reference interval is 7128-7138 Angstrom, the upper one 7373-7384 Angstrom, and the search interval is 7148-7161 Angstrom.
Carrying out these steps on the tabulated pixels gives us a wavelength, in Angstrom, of 7151.75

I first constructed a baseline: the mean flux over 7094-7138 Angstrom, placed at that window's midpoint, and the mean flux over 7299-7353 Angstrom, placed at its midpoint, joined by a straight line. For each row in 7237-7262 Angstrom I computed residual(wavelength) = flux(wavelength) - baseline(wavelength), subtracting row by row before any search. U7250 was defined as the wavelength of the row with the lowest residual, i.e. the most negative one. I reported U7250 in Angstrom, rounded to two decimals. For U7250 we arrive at 7237.89 Angstrom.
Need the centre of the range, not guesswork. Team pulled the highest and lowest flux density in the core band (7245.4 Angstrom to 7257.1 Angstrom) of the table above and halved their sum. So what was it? 12.0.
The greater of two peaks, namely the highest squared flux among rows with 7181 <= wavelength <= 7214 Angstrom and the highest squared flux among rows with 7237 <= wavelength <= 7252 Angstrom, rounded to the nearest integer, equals 155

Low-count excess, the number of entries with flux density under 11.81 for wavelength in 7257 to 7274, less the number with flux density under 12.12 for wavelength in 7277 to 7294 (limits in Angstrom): -5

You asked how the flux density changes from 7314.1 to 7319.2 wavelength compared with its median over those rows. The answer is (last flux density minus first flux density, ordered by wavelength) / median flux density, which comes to 0.00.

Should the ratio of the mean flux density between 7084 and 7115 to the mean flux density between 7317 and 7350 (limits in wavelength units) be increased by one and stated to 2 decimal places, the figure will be 2.04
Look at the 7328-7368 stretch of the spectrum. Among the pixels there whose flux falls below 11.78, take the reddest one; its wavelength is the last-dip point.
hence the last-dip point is 7367.36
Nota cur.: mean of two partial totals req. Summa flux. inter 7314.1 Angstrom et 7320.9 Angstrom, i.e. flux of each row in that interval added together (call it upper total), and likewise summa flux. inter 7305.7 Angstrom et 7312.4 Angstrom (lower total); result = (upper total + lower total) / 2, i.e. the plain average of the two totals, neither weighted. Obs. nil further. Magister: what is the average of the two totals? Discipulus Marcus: 46.8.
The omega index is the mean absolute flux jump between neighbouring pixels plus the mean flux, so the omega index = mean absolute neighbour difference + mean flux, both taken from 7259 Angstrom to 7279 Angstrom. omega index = 12.0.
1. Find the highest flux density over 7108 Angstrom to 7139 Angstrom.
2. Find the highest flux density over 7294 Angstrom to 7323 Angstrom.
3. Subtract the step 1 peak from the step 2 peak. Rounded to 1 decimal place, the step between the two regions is -0.6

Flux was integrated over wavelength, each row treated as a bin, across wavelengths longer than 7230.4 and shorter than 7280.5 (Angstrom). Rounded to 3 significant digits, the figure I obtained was 593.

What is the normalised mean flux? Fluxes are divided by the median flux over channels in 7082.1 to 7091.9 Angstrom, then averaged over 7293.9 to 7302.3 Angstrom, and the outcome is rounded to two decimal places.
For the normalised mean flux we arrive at 0.99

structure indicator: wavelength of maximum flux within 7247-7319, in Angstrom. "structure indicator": 7247.90 Angstrom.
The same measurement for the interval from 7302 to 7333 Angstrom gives 7313.28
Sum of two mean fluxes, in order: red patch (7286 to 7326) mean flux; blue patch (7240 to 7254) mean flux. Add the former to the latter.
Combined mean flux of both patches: 23.7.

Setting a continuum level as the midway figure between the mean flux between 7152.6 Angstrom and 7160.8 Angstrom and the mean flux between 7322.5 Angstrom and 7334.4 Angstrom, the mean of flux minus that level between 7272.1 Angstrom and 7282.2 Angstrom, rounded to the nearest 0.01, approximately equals -0.16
